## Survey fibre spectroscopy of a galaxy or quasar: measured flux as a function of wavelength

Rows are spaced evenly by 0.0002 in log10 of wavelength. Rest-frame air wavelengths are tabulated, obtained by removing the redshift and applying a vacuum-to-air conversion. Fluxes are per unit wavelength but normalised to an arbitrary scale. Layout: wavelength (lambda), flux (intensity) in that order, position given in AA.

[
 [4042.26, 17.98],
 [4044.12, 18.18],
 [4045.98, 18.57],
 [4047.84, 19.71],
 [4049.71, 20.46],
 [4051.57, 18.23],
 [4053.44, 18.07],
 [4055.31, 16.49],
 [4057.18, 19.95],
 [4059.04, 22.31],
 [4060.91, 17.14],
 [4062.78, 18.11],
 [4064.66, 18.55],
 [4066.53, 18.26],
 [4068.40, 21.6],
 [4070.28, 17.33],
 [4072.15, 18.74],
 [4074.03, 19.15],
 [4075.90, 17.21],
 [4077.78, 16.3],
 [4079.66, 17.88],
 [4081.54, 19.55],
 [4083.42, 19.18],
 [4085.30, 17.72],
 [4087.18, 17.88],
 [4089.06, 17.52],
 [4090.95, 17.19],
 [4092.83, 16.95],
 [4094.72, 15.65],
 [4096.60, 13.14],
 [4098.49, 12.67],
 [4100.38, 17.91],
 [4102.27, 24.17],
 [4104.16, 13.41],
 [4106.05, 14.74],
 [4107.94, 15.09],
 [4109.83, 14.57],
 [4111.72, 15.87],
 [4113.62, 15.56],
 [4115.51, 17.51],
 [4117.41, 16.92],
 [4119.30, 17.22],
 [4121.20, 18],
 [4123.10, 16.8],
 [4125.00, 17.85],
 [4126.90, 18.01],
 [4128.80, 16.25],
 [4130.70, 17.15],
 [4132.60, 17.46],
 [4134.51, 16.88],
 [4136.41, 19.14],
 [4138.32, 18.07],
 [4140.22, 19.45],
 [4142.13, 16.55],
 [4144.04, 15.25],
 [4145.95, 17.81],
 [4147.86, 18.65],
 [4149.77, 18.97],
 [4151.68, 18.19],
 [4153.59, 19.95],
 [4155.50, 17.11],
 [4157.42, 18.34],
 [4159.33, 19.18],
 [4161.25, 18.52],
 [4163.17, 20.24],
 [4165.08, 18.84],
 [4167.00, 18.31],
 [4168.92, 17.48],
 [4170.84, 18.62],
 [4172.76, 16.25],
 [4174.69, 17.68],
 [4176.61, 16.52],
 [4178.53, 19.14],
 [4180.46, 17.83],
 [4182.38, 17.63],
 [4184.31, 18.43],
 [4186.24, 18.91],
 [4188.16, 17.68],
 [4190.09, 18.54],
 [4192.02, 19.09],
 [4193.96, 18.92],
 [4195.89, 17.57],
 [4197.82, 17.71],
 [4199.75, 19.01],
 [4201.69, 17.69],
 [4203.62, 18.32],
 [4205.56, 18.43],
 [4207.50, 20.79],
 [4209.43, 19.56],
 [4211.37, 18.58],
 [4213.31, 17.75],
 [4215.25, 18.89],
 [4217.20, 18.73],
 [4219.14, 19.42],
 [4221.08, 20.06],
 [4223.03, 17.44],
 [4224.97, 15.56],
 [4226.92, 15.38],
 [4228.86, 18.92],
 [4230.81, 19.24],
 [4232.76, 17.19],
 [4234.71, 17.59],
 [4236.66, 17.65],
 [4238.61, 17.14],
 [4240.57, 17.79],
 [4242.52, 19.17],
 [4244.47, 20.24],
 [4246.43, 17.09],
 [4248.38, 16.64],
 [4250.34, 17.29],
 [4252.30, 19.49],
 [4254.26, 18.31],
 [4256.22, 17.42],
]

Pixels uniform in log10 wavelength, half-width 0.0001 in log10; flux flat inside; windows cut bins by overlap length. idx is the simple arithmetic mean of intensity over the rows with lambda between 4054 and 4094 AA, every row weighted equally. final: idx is 18.3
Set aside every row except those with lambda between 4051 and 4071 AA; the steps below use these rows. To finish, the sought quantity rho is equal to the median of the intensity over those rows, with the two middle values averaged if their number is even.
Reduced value 18.23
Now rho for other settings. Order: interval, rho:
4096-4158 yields 17.22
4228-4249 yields 17.65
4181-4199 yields 18.43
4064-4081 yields 18.26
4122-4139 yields 17.46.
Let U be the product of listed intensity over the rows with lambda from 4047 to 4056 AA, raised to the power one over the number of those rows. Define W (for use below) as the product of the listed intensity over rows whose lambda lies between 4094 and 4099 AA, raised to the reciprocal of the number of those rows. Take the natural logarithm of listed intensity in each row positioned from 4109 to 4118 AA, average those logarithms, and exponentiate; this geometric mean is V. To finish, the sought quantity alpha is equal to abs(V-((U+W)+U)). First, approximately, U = 18.5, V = 16.1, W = 13.8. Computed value 34.8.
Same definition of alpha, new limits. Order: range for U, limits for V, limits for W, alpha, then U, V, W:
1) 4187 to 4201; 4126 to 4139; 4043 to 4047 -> 37.5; 18.3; 17.5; 18.4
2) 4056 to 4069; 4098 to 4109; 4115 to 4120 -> 40.0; 19.3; 15.9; 17.2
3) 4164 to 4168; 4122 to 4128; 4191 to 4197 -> 38.1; 18.6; 17.5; 18.5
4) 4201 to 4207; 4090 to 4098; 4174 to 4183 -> 38.4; 18.1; 15.6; 17.7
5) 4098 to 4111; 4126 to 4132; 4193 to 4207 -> 32.6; 15.7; 17.1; 18.2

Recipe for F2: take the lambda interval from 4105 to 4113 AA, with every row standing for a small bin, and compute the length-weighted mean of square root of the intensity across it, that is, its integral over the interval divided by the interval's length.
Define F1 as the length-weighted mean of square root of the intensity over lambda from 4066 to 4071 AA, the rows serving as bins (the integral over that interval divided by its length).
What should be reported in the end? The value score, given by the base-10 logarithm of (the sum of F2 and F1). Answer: 0.917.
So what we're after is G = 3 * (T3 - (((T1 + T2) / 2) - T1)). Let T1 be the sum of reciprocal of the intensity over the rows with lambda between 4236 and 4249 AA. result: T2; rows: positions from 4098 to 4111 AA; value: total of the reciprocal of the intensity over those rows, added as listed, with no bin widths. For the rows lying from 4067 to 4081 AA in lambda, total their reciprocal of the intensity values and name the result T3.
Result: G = 1.06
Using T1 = 0.391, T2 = 0.453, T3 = 0.385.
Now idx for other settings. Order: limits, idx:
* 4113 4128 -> 17.2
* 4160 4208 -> 18.3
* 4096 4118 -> 16.0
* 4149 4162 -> 18.6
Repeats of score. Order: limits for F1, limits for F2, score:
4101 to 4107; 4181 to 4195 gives 0.926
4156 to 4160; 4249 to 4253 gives 0.932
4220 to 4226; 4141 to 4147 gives 0.918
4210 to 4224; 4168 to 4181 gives 0.930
